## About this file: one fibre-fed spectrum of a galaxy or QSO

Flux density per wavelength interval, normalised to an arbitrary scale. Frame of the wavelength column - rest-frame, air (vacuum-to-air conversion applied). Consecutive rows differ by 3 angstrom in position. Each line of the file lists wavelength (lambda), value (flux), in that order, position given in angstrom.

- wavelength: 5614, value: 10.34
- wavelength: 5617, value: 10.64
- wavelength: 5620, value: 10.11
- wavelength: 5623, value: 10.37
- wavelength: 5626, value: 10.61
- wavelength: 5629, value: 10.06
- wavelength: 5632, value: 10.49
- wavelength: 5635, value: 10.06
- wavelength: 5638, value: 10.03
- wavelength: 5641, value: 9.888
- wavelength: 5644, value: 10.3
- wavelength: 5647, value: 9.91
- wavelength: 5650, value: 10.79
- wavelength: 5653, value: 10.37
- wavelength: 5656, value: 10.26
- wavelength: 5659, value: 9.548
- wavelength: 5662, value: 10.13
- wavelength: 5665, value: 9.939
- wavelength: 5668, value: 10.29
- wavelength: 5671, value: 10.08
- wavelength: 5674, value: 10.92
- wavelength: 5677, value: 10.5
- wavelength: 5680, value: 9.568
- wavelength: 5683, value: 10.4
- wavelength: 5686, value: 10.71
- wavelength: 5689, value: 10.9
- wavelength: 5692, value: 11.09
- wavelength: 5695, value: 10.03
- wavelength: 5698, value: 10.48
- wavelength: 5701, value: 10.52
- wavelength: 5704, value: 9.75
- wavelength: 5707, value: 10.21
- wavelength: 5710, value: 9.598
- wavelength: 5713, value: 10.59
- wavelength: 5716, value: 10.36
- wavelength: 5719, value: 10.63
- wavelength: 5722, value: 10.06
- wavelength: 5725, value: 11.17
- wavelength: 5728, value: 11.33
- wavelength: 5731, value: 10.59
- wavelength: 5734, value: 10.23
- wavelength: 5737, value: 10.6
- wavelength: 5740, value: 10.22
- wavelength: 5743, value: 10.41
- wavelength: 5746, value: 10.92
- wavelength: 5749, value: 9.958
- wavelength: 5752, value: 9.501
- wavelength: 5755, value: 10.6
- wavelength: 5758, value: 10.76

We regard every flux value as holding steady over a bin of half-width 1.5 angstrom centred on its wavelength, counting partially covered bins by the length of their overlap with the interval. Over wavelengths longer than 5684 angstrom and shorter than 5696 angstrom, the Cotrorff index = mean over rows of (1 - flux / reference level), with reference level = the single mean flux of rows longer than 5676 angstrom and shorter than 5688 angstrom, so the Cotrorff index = -0.038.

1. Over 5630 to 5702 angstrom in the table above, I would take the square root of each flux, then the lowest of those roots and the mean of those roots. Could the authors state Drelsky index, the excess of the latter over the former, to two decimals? 0.12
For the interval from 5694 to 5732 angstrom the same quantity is 0.13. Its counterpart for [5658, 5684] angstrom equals 0.10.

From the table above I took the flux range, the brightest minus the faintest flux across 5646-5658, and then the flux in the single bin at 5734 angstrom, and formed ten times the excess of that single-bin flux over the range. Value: 93.5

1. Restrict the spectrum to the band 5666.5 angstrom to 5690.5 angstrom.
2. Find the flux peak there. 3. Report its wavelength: 5674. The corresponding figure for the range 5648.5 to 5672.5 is 5650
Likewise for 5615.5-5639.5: 5617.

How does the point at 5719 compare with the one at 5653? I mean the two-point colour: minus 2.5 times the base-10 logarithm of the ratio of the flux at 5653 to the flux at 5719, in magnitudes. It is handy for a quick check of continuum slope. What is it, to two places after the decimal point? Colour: 0.03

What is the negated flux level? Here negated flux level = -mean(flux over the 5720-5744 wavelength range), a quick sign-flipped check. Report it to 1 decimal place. -10.6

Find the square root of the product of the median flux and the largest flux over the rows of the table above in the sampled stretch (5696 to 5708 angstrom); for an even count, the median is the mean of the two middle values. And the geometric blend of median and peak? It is 10.4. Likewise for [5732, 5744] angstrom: 10.5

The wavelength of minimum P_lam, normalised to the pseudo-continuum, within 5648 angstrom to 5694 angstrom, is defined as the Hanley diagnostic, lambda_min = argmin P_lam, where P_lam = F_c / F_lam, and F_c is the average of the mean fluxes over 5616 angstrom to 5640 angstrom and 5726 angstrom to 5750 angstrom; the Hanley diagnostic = 5692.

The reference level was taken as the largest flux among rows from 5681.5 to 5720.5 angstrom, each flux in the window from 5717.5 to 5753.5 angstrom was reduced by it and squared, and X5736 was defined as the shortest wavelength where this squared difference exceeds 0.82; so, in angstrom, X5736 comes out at 5722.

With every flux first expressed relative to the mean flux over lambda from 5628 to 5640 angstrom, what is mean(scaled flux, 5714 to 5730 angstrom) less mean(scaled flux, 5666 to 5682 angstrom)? 0.043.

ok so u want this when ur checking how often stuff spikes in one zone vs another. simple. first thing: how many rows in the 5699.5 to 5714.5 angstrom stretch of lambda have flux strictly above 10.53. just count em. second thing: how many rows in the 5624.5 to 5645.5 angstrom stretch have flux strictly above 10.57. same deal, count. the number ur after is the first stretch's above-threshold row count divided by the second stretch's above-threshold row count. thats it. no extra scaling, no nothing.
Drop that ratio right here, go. 1.0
